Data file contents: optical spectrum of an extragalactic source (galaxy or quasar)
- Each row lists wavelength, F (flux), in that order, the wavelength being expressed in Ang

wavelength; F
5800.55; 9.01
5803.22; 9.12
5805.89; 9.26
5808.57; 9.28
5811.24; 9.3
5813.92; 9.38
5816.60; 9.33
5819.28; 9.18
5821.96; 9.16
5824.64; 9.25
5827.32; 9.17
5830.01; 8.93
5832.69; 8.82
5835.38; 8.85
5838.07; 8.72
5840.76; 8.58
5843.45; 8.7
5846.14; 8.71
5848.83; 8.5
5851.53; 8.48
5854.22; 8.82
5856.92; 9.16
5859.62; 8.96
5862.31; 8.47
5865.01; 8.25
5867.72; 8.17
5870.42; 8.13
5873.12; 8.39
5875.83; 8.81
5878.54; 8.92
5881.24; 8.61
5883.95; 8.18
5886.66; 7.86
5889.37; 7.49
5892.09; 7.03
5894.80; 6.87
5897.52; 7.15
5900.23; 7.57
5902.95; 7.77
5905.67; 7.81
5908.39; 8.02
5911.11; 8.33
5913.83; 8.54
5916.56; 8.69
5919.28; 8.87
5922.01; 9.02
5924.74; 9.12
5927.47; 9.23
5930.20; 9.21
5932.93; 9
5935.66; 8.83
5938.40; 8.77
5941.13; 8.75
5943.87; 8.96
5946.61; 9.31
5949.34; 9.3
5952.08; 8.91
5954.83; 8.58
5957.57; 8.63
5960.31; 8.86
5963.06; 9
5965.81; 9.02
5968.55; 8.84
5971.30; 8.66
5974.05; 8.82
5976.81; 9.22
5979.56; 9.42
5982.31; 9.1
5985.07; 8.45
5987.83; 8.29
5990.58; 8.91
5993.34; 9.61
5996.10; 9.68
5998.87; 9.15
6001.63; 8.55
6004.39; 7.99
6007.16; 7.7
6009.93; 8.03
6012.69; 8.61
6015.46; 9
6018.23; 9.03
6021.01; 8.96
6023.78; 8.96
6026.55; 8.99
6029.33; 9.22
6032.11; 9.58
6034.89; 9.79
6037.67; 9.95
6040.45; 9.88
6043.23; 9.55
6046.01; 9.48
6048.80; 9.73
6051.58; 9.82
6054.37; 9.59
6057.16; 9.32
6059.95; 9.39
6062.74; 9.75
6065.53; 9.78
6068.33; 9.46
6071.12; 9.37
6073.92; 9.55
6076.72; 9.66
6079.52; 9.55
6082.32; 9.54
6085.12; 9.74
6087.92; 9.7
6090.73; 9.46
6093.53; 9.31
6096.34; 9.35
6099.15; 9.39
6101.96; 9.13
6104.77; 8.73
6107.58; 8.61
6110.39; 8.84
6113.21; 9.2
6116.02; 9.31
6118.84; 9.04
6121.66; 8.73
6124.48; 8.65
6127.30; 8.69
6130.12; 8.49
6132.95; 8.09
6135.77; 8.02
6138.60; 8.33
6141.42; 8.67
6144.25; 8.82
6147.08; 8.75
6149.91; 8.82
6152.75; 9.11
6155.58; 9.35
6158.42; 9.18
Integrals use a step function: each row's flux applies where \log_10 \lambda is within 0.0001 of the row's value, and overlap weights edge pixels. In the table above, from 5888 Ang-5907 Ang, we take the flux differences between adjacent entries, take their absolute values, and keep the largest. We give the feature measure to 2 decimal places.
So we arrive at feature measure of 0.46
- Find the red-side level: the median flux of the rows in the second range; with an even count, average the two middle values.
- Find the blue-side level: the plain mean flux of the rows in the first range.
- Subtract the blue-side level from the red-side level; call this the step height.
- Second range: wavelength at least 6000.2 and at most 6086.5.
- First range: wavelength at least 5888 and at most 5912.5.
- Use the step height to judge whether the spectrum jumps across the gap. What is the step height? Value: 1.92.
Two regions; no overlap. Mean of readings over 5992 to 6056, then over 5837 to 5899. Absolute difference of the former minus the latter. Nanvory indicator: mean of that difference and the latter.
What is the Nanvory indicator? 4.58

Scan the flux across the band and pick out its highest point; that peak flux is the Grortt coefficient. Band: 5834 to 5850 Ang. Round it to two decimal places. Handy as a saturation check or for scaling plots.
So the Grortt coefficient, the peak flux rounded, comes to 8.85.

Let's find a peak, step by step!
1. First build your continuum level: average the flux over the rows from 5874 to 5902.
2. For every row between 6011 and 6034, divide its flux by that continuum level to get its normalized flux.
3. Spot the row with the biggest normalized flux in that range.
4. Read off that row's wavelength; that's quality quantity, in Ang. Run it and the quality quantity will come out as 6032.11 Ang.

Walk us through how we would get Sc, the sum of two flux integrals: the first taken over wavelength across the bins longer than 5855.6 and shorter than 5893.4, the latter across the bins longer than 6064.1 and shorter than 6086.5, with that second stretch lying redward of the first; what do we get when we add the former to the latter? 529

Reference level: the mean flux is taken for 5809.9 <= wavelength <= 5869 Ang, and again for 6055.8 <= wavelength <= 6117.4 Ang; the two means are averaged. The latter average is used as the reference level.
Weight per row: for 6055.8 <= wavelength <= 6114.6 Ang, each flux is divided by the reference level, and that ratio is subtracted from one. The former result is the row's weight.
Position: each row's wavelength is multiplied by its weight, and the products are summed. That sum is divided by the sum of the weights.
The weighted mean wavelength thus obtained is 6071.5 Ang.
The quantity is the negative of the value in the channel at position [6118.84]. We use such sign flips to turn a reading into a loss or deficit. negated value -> -9.0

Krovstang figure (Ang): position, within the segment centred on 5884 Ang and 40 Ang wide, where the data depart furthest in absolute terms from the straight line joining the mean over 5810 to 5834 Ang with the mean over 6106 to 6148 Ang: 5894.80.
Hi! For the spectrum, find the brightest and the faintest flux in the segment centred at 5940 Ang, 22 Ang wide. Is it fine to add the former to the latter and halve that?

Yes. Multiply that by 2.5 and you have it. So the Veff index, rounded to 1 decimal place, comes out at 22.6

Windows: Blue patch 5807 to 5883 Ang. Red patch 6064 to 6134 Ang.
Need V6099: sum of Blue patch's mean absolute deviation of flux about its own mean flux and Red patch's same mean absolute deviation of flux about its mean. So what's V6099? 0.68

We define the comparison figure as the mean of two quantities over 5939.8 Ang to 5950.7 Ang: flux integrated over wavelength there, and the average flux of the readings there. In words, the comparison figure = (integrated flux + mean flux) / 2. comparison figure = 54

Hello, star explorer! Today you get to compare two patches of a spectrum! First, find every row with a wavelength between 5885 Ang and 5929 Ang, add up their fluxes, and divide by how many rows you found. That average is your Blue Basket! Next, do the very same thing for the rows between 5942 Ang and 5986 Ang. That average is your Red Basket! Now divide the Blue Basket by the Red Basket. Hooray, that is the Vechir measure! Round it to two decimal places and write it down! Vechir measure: 0.90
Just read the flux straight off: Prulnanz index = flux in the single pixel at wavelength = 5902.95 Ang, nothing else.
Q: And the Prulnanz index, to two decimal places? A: 7.77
